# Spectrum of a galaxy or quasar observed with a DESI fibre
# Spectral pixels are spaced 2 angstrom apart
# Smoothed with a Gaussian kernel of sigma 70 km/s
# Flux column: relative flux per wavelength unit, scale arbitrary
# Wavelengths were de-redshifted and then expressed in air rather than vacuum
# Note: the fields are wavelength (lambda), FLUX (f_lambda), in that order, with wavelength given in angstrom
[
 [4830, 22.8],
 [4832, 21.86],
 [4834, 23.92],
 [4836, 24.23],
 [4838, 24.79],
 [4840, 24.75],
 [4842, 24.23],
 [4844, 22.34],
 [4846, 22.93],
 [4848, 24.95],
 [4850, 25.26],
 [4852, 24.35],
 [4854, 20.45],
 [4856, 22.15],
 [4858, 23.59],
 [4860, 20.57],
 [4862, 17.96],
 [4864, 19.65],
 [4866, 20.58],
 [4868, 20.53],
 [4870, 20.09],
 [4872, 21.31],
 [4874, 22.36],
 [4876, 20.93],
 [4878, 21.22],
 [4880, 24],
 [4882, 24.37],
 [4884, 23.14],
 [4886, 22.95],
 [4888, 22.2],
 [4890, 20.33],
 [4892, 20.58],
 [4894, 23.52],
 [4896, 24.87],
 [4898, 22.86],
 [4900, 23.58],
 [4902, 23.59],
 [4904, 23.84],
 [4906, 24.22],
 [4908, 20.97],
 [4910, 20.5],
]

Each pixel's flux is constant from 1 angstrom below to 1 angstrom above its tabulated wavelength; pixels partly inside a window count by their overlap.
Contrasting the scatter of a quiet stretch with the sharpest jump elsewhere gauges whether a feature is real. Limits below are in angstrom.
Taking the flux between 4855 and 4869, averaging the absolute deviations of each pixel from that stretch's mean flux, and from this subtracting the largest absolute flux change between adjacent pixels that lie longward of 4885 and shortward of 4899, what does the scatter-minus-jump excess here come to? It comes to -1.7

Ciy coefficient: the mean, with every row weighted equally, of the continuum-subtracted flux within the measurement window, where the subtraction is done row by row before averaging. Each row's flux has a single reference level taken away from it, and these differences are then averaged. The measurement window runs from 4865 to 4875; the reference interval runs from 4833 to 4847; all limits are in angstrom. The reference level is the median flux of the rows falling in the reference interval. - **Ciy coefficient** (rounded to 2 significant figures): -3.3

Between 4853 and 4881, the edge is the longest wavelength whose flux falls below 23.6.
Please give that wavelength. 4878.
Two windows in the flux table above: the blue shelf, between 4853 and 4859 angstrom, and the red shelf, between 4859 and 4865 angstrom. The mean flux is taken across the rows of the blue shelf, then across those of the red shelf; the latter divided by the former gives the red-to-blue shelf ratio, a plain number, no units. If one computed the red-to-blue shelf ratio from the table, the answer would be 0.88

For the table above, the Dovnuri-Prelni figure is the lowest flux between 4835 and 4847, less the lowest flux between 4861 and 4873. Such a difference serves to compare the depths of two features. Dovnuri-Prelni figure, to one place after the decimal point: 4.4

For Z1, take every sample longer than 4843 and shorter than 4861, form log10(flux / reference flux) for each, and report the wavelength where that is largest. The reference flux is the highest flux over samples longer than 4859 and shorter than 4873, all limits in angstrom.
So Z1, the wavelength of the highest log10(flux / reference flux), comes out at 4850 angstrom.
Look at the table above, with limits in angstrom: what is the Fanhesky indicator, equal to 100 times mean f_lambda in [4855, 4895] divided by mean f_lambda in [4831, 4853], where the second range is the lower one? 90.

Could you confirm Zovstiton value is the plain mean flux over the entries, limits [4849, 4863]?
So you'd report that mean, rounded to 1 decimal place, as 22.0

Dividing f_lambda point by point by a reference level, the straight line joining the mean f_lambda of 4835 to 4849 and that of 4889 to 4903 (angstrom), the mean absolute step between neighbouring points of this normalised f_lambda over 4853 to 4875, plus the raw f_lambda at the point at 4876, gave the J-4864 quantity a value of 21.0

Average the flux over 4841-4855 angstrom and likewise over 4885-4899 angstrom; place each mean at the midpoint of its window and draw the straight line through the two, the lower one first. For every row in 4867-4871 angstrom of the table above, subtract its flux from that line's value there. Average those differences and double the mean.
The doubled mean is 5.4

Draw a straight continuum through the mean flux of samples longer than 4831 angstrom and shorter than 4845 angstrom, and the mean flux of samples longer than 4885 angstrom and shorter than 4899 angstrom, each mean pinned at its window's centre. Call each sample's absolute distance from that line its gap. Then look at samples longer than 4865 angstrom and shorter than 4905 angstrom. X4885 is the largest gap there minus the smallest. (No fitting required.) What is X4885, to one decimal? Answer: 2.6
